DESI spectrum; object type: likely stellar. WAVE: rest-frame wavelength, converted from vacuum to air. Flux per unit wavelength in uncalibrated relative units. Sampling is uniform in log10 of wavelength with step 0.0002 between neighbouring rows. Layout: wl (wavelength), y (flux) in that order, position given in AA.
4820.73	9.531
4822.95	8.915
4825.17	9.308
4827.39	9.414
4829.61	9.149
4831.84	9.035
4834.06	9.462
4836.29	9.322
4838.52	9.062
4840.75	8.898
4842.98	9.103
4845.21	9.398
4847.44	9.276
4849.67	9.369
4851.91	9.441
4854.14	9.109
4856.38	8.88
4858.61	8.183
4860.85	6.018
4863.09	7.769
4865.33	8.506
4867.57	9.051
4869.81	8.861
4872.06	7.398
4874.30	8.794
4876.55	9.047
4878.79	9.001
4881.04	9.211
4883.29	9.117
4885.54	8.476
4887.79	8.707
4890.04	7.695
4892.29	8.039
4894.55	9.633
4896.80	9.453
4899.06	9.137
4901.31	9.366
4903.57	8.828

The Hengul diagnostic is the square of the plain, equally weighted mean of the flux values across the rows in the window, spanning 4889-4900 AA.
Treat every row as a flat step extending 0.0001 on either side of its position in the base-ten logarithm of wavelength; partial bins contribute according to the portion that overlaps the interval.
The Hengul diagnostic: 77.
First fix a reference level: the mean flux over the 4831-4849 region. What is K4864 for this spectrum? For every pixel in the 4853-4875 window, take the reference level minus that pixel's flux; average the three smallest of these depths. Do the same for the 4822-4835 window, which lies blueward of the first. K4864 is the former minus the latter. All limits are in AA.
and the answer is 0.38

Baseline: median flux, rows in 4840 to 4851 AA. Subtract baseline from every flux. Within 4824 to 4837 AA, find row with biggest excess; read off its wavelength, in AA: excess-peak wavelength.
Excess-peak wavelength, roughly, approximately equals 4834.06 AA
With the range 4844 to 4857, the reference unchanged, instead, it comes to 4851.91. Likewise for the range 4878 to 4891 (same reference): 4881.04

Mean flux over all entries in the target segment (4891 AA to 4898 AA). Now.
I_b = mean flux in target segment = 9.0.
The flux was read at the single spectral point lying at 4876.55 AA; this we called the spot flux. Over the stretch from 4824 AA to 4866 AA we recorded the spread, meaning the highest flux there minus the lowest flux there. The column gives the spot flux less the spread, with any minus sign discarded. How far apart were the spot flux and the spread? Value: 5.6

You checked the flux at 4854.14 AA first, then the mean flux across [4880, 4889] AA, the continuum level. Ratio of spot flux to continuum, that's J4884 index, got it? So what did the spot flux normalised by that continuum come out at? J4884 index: 1.03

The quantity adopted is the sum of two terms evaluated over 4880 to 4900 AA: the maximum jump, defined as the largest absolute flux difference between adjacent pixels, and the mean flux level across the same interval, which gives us 10.4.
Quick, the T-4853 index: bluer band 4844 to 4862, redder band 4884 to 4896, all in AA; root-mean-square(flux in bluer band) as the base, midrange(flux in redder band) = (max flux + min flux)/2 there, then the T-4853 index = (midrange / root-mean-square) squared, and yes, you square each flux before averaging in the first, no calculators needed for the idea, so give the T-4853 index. 0.97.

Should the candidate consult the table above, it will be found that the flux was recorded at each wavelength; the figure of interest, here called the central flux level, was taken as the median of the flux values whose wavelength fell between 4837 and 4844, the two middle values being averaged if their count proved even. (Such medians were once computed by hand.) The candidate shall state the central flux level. 9.1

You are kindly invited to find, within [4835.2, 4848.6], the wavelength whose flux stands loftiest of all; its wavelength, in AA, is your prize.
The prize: 4845.21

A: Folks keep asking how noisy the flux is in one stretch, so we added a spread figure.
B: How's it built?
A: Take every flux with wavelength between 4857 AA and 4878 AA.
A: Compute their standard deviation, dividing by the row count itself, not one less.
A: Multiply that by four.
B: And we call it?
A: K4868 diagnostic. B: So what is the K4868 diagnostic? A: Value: 3.8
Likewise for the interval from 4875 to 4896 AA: 2.3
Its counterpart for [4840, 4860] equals 1.5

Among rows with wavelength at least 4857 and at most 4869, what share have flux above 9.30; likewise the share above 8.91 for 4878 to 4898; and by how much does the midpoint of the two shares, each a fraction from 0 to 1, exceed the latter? -0.28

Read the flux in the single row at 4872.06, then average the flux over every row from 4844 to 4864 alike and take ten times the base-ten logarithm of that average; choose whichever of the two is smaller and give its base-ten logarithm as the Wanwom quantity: 0.87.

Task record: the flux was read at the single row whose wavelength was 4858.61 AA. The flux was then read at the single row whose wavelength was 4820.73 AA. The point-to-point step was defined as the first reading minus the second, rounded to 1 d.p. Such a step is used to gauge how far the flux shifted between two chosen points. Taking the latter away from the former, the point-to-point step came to -1.3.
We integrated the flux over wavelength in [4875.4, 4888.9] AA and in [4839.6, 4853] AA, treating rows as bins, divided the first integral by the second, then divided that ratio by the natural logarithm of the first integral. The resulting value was 0.203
